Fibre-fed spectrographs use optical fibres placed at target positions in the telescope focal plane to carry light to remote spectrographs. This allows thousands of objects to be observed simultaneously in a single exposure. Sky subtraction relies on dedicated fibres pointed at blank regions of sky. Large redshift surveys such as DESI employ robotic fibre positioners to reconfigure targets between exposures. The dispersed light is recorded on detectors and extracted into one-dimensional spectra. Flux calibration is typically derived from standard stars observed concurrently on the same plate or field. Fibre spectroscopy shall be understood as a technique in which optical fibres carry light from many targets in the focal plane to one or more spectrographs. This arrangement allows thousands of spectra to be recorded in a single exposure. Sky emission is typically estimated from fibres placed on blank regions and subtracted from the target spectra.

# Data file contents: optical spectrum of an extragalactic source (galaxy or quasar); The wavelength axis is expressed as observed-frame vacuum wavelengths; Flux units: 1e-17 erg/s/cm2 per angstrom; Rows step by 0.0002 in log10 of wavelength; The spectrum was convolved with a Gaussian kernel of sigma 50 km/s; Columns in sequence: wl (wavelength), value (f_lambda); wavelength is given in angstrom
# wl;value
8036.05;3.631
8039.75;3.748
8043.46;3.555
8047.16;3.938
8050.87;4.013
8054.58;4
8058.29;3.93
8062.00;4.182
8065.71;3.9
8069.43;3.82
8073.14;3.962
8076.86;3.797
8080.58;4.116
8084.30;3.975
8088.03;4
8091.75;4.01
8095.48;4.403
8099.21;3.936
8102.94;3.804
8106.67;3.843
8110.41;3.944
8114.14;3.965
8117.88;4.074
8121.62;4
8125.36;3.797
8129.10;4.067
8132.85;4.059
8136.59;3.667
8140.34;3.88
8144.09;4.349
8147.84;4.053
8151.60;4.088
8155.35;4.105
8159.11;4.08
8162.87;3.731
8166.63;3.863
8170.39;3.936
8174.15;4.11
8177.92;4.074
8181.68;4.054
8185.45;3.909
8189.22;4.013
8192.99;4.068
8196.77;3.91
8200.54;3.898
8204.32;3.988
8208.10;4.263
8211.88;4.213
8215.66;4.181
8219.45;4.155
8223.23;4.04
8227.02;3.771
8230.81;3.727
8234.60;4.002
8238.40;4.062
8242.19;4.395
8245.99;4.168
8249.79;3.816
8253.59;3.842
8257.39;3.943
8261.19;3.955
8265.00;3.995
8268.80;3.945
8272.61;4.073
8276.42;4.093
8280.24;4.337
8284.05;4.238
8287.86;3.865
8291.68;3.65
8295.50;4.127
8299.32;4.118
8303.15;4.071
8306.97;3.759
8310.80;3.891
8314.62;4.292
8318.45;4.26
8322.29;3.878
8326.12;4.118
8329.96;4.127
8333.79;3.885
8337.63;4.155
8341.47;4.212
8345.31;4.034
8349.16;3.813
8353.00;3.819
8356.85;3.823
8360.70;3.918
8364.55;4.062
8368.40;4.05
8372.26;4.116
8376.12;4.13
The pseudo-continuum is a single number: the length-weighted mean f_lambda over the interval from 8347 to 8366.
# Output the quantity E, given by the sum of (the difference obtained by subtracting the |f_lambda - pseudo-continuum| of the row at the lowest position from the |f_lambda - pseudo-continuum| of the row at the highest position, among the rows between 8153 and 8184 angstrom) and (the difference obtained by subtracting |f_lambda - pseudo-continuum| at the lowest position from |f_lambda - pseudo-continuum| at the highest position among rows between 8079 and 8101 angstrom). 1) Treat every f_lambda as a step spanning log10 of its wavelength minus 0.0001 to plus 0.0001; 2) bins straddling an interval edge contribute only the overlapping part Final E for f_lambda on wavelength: -0.2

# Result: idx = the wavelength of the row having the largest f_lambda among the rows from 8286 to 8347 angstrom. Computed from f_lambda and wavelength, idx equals 8314.62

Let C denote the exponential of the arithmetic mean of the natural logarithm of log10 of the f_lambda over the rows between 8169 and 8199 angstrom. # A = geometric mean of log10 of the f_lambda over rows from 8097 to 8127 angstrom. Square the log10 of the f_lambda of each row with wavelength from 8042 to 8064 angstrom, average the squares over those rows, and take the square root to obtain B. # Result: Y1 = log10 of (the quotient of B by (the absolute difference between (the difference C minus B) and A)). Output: 0.007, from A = 0.593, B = 0.595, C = 0.6029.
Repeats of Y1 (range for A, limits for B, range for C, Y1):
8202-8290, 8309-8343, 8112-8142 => -0.008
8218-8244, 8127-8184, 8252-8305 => 0.000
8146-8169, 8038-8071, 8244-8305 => 0.002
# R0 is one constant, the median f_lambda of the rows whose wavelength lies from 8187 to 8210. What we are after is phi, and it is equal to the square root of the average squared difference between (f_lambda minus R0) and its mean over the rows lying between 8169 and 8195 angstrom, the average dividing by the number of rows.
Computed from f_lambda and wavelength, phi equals 0.07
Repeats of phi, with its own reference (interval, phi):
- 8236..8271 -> 0.17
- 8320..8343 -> 0.13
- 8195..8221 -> 0.14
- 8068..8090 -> 0.11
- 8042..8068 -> 0.18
